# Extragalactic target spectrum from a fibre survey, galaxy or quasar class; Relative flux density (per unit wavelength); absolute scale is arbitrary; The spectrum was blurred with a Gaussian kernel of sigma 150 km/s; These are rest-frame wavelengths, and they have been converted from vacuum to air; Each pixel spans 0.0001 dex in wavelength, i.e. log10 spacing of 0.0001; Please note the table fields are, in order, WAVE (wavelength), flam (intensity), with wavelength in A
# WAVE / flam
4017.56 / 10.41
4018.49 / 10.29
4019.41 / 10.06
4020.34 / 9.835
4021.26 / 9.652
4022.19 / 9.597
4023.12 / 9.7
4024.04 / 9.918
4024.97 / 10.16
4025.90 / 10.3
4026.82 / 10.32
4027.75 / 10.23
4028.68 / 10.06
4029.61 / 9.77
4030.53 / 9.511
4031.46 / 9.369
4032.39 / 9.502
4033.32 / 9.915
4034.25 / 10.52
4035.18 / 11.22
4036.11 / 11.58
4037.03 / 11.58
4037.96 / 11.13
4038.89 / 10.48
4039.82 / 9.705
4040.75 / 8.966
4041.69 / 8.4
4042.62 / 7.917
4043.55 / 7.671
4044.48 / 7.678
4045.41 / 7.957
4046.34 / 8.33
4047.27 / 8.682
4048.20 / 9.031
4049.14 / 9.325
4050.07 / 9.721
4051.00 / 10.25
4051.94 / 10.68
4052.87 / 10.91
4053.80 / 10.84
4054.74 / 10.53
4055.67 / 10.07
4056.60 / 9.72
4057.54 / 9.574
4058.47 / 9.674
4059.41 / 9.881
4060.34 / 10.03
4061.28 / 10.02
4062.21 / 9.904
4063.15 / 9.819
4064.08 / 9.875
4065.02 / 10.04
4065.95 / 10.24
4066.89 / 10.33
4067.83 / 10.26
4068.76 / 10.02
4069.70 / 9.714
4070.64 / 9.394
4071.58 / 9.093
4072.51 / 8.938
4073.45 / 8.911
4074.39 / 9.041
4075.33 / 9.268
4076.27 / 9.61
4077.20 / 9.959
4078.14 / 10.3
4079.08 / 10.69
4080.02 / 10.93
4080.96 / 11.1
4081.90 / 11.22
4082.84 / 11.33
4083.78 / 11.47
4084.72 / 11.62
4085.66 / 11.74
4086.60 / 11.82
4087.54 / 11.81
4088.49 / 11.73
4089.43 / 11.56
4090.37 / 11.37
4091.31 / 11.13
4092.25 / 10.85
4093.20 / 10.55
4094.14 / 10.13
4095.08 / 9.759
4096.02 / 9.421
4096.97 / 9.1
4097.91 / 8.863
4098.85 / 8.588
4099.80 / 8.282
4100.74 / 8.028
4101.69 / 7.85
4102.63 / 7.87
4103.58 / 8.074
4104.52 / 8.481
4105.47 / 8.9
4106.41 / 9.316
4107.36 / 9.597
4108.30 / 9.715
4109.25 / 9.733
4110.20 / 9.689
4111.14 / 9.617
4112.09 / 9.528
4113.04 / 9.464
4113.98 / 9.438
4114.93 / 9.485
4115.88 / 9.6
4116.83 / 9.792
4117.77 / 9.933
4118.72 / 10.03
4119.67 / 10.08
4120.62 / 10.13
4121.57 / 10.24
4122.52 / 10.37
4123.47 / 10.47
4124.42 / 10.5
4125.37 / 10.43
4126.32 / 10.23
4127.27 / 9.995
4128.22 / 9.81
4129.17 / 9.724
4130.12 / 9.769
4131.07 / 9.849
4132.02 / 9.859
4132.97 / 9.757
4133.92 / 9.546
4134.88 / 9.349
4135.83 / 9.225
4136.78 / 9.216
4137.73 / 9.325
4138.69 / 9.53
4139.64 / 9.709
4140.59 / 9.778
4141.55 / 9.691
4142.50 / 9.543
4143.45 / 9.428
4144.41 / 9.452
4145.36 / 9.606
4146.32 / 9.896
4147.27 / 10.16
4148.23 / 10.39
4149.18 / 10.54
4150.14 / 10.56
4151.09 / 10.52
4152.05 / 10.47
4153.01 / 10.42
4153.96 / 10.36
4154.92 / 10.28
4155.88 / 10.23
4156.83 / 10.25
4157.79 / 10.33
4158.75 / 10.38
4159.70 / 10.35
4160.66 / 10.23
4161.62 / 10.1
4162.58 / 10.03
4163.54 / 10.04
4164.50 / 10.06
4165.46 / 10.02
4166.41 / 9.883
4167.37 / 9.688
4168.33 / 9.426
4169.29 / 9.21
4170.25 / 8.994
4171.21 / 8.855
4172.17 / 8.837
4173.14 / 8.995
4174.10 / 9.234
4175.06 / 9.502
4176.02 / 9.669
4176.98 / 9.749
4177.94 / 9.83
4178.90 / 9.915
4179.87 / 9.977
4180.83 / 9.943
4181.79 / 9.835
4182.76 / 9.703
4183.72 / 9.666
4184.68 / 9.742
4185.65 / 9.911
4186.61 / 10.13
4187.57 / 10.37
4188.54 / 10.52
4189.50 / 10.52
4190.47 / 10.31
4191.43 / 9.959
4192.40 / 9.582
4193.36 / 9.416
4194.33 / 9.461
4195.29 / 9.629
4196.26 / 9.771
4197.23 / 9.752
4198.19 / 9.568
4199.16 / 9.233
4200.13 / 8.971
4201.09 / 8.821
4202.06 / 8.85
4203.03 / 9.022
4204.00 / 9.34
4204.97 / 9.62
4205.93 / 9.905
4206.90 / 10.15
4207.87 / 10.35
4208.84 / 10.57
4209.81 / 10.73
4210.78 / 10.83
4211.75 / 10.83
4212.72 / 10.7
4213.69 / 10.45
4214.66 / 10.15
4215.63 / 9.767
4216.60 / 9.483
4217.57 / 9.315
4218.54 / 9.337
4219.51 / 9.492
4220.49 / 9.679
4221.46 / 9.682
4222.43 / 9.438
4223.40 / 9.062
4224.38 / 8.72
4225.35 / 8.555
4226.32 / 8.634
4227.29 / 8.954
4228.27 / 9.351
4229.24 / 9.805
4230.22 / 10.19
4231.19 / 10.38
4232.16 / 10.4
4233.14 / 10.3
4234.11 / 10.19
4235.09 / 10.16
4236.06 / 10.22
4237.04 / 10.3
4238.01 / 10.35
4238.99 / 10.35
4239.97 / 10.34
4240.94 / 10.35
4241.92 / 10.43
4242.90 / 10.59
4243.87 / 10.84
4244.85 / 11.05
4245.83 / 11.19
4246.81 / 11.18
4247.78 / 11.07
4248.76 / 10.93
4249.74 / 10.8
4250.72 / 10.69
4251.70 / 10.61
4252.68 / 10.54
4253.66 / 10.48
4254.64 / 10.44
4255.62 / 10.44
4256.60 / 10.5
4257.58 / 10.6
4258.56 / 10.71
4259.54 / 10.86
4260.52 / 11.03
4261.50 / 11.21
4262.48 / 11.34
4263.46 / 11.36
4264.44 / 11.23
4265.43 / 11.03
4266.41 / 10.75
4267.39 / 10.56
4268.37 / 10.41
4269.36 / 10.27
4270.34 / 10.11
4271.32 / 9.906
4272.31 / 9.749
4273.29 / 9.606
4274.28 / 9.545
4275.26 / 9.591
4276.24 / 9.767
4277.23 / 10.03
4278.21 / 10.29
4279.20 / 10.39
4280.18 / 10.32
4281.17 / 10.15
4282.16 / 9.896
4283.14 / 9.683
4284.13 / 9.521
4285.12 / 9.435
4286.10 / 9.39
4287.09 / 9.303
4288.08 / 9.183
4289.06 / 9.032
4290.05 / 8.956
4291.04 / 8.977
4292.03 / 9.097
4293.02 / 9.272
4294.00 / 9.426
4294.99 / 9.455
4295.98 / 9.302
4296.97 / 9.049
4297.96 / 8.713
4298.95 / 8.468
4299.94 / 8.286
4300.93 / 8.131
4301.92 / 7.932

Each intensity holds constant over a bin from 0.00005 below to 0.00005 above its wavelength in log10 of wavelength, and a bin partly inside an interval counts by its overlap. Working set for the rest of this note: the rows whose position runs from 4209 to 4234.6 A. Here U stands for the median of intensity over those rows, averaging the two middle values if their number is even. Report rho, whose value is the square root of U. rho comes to 3.12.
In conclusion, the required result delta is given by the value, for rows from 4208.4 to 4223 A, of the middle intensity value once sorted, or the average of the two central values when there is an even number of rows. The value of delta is 9.77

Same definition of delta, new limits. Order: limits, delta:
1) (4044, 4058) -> 9.72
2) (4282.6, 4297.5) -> 9.30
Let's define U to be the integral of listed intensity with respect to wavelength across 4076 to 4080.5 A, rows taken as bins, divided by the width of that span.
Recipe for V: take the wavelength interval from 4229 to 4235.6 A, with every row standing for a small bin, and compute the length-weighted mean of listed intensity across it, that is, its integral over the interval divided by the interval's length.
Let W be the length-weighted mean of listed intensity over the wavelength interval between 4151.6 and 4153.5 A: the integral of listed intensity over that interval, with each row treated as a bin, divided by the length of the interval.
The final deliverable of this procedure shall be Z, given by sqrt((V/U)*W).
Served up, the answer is 3.21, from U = 10.3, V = 10.2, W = 10.5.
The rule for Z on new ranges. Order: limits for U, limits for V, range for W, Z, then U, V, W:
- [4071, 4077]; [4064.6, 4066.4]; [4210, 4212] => 3.46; 9.2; 10.2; 10.8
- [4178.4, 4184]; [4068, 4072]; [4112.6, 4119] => 3.07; 9.8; 9.6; 9.7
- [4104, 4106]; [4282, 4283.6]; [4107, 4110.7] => 3.30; 8.7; 9.8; 9.7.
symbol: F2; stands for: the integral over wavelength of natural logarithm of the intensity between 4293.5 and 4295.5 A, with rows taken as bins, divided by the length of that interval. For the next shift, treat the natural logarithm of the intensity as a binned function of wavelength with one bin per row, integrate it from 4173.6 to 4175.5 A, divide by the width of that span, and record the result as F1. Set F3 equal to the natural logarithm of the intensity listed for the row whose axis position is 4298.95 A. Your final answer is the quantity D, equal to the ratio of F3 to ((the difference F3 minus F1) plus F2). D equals 0.99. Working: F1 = 2.24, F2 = 2.25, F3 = 2.14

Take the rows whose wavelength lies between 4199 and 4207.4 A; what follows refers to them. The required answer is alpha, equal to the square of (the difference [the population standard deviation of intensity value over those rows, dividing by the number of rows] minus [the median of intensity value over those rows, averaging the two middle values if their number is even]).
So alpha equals 77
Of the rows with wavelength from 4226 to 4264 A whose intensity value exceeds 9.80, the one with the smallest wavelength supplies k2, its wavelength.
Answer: 4229.24 A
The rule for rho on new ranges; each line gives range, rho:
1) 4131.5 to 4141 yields 3.09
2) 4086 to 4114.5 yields 3.09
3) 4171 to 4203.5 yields 3.11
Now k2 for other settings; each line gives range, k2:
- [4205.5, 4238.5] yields 4205.93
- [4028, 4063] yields 4028.68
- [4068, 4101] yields 4068.76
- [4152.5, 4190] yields 4153.01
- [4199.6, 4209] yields 4205.93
